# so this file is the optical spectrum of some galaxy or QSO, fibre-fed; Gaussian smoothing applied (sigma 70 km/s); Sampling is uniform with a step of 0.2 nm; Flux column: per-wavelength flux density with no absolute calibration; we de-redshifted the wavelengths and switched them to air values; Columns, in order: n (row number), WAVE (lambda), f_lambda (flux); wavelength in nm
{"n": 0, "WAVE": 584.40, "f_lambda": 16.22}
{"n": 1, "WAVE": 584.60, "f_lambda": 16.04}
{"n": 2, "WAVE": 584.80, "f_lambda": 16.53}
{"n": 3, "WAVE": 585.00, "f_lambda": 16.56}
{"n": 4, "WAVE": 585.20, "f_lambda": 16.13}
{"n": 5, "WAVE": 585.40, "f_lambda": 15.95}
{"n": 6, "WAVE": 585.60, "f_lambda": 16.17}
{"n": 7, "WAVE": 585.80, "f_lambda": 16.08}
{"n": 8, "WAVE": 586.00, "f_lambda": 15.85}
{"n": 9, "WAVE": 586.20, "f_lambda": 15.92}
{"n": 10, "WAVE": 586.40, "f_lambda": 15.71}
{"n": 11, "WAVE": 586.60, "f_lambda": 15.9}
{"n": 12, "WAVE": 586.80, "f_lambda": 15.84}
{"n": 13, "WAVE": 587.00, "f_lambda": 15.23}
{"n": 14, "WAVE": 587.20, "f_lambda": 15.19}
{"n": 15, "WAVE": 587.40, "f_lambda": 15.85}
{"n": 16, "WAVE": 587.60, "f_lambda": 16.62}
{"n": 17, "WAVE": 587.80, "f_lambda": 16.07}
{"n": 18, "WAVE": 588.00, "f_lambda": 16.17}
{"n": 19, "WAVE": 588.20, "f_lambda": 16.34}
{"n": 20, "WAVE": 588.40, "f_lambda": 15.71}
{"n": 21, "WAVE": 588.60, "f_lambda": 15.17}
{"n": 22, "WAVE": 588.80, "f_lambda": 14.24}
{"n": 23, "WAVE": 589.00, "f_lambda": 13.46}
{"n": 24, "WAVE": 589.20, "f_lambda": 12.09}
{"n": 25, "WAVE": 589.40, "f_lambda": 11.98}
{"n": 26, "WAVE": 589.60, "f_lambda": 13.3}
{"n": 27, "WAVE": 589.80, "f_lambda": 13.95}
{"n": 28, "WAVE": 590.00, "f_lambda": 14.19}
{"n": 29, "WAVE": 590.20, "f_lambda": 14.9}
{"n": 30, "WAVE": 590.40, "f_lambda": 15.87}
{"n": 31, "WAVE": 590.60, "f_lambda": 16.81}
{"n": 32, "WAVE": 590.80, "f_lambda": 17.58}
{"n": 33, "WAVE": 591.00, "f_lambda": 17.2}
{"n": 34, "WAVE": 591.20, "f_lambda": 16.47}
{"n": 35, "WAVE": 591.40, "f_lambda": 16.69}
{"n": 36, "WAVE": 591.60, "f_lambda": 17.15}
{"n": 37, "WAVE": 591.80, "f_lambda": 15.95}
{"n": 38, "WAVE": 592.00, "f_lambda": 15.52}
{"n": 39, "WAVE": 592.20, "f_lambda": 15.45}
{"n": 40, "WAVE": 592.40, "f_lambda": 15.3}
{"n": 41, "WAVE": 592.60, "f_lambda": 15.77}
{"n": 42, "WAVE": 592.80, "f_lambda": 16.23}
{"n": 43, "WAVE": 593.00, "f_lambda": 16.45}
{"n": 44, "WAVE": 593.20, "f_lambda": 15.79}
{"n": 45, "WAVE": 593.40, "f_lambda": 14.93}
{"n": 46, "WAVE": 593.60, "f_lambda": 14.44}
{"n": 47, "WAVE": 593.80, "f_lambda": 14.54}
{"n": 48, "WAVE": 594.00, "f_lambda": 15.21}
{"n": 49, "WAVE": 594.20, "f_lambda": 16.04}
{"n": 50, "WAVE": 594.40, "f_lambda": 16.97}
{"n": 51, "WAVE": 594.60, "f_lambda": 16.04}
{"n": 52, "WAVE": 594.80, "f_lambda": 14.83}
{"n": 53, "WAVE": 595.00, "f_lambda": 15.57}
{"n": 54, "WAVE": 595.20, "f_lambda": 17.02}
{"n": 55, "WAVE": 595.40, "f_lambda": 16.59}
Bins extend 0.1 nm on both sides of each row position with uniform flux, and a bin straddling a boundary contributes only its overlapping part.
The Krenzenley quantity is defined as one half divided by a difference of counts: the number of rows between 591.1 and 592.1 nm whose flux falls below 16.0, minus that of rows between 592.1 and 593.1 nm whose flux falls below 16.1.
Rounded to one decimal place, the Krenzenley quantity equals -0.5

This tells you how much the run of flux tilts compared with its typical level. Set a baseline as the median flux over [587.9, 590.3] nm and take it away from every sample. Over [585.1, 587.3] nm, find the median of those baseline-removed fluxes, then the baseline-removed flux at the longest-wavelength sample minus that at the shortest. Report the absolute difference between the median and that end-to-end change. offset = 2.6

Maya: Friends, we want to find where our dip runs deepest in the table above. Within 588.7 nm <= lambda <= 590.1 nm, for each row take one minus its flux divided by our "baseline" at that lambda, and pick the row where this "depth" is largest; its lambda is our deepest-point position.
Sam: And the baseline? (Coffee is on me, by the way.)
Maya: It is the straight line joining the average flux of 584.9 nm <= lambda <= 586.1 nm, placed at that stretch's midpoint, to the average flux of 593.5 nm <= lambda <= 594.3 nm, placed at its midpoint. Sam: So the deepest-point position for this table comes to 589.40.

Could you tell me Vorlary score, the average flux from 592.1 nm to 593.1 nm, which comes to 15.8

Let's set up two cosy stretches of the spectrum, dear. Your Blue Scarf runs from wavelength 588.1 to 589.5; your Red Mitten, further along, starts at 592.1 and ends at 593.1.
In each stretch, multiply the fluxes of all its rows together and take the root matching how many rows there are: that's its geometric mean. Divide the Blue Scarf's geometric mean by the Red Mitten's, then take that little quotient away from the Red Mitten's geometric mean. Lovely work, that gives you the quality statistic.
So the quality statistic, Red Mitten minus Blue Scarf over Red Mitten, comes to 14.9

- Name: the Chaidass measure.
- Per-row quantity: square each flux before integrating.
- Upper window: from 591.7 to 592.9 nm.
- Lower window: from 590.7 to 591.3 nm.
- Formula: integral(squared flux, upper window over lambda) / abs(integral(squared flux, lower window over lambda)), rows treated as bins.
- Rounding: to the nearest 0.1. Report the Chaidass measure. 1.7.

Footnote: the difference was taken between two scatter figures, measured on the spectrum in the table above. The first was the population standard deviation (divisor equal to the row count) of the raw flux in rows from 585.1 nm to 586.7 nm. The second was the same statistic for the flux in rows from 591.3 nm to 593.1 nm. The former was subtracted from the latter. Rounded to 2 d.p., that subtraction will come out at 0.44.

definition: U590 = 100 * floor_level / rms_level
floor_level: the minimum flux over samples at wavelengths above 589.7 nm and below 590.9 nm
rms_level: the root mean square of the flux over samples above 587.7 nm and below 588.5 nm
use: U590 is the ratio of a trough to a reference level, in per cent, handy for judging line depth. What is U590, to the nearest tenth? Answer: 86.8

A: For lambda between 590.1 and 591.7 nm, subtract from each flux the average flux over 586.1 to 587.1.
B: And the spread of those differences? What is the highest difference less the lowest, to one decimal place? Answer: 2.7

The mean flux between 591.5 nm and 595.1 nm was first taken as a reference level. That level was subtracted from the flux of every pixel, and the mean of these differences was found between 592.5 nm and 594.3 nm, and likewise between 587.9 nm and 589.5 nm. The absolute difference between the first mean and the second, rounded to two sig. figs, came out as 1.1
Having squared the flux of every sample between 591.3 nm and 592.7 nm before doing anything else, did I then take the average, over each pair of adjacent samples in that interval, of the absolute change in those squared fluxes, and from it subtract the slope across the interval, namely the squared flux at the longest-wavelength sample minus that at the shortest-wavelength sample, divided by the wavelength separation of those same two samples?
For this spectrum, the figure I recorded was 40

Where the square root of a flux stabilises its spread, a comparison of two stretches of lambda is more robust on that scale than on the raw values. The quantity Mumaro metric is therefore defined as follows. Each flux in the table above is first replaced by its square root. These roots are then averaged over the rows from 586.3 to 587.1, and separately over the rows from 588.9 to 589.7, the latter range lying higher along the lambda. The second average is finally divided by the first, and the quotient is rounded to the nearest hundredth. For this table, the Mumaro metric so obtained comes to 0.90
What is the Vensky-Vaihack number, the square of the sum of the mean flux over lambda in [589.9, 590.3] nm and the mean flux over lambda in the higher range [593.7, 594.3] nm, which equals 889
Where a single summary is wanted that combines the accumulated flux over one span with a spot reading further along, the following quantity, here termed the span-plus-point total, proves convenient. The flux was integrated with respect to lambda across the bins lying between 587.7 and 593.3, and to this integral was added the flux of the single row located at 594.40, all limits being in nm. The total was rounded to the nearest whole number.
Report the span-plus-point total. 103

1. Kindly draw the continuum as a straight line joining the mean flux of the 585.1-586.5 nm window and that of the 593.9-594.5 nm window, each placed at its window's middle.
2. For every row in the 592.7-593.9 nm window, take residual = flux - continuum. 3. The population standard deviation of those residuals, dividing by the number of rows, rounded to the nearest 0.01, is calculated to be 0.80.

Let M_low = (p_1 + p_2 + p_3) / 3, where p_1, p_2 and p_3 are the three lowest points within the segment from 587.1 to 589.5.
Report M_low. 12.5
